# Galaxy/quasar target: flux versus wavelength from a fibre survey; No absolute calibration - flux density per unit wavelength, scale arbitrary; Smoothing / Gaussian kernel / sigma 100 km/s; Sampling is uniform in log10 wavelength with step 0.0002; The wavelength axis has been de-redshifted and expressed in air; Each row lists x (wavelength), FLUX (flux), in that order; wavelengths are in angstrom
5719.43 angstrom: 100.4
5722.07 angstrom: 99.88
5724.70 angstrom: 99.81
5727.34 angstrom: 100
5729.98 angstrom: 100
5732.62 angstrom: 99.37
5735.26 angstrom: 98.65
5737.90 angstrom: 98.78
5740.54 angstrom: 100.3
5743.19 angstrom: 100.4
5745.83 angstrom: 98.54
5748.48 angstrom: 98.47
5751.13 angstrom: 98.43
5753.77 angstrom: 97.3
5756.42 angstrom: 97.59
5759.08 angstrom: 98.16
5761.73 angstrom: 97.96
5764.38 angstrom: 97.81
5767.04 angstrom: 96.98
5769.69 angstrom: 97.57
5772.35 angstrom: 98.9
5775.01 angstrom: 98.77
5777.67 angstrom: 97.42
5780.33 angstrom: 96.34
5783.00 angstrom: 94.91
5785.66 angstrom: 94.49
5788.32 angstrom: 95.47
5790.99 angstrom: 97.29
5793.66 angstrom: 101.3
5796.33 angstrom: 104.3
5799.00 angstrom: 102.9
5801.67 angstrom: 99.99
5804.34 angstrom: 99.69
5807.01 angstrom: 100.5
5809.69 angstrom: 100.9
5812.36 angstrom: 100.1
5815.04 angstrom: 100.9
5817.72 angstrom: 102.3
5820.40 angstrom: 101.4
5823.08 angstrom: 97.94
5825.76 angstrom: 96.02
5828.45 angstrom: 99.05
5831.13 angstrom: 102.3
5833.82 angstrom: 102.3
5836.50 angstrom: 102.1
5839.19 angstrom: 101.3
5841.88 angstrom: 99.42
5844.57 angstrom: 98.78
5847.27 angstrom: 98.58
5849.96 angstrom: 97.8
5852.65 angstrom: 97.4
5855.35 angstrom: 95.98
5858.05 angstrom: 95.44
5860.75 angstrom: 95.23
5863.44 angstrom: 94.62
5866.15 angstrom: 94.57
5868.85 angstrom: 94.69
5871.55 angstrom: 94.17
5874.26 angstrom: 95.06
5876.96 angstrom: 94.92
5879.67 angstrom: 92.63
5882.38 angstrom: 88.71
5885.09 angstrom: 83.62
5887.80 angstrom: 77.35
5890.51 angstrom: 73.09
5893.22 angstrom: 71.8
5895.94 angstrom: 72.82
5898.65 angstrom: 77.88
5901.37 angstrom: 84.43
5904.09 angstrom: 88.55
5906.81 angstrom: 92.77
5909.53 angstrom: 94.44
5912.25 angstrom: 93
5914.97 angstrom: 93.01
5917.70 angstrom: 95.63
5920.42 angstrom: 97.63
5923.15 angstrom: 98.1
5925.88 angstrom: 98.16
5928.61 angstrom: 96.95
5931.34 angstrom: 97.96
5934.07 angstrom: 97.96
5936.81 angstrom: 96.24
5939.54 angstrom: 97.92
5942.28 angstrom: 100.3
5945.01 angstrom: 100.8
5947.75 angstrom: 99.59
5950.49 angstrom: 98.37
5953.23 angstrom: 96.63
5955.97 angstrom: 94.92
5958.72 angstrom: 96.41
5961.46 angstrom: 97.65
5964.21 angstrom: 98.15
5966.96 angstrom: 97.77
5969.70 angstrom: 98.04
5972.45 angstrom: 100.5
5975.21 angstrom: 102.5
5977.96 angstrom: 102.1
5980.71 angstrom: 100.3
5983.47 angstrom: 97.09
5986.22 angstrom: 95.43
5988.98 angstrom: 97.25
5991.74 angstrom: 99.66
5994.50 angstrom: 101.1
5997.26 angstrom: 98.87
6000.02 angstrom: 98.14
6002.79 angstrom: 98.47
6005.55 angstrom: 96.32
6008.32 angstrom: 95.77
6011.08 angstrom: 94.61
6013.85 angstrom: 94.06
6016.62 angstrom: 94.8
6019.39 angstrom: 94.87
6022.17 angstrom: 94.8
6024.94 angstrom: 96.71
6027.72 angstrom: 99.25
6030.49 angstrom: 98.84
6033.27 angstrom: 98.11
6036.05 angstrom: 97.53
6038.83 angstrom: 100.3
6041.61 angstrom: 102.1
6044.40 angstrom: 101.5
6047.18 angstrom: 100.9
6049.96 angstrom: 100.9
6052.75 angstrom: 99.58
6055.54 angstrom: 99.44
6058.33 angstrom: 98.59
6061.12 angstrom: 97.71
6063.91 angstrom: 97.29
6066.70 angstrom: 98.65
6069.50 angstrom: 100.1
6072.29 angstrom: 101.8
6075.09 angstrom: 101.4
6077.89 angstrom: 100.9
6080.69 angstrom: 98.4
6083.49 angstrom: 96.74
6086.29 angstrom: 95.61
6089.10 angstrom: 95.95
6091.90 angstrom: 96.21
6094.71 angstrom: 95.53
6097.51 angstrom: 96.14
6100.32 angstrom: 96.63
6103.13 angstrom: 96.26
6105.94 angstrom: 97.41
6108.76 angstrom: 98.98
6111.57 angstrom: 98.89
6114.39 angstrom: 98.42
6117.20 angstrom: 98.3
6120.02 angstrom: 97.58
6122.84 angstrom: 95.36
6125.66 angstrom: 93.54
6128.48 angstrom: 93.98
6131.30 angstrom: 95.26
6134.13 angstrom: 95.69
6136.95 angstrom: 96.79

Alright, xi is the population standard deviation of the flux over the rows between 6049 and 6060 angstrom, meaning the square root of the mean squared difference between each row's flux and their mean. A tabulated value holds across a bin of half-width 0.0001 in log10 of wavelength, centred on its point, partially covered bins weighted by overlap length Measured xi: 0.83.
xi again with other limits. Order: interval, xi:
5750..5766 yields 0.37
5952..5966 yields 1.12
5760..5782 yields 0.80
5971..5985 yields 1.91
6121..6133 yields 0.79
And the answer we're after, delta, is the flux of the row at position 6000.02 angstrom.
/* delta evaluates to 98.14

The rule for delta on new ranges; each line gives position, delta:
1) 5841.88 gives 99.42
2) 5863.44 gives 94.62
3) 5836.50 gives 102.1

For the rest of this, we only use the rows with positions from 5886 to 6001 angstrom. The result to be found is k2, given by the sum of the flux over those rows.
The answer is 3967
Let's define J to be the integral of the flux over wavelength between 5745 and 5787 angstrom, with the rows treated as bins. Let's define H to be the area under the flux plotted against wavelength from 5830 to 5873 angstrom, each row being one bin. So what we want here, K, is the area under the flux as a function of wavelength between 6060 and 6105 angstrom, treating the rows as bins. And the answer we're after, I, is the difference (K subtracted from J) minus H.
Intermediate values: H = 4203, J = 4094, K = 4403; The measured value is -4512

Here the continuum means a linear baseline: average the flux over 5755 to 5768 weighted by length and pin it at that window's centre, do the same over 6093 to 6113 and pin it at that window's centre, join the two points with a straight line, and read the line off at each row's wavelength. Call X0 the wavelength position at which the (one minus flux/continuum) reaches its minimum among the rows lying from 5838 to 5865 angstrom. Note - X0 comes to 5839.19 angstrom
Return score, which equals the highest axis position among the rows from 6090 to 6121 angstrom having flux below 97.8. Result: 6120.02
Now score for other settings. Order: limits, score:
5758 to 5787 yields 5785.66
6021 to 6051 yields 6036.05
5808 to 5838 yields 5825.76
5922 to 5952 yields 5936.81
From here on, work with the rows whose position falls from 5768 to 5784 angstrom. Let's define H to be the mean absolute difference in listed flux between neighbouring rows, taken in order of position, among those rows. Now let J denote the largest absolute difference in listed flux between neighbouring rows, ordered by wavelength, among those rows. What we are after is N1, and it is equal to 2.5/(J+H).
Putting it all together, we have 1.00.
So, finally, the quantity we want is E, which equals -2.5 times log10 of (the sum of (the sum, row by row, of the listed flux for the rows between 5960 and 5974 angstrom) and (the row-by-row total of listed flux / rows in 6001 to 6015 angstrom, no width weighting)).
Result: -7.47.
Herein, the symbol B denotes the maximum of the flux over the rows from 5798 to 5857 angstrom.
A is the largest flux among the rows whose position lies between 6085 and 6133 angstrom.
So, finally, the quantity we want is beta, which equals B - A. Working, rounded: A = 98.98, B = 102.9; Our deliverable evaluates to 3.9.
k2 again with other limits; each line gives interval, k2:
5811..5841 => 1106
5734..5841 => 3966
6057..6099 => 1471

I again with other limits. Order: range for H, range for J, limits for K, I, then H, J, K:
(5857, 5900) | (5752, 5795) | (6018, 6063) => -4008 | 3751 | 4188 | 4446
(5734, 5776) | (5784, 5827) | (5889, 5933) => -3770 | 4134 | 4288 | 3924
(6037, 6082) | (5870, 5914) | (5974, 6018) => -5019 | 4498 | 3787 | 4308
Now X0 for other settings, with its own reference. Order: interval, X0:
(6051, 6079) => 6072.29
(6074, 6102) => 6075.09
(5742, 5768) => 5743.19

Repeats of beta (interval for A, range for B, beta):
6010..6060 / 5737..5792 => -1.7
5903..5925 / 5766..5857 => 6.2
